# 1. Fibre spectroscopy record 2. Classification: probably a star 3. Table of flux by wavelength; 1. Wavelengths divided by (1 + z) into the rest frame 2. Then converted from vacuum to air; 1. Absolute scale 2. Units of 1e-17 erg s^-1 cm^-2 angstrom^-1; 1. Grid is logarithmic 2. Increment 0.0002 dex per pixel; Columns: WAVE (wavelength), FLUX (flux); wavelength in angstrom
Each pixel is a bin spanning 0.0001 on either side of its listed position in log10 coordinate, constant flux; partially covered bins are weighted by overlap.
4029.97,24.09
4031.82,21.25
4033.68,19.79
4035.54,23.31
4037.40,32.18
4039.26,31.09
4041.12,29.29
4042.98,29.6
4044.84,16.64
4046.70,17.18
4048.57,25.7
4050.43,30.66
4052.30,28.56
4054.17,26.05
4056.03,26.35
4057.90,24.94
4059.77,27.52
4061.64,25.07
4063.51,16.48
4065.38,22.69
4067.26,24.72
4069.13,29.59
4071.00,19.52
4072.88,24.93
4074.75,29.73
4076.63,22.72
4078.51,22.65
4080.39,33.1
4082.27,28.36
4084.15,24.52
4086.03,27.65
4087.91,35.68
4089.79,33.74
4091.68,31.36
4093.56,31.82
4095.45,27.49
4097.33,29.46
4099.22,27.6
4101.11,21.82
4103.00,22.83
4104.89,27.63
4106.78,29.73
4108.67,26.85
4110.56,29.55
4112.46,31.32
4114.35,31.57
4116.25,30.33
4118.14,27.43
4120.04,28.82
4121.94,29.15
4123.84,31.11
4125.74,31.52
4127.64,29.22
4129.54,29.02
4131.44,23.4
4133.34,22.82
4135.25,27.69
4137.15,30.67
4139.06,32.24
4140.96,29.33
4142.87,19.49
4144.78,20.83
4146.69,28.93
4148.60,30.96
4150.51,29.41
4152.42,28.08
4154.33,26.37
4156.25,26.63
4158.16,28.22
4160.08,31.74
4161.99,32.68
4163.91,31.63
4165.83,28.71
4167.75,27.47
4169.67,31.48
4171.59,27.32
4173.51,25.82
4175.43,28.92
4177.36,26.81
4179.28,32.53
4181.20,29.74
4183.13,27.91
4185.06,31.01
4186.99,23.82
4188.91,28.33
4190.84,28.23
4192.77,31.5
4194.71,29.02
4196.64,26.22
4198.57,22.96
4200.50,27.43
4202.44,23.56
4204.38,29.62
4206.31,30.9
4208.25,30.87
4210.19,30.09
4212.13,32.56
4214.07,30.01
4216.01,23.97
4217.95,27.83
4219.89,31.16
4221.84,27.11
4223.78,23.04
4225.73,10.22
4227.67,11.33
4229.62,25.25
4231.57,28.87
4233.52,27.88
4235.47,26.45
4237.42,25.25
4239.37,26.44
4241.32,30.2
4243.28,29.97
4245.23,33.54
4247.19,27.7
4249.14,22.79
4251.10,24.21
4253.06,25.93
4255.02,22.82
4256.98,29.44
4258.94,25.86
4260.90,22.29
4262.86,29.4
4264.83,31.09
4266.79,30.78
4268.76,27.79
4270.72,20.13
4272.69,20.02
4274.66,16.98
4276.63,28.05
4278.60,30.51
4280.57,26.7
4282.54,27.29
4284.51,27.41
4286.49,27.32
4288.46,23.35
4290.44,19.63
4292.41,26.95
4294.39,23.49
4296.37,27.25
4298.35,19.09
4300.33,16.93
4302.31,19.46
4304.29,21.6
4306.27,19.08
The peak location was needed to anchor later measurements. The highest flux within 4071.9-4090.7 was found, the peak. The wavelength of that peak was 4087.91 angstrom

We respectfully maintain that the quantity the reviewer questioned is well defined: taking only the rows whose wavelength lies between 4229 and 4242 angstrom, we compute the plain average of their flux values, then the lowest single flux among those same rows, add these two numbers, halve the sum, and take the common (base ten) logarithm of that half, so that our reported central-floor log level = 1.42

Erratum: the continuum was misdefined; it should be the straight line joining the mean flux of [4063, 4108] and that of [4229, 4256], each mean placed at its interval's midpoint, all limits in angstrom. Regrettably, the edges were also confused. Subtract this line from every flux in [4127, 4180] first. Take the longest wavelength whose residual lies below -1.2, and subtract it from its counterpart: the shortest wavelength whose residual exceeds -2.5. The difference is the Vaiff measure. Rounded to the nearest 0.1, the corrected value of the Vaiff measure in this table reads -17.1 angstrom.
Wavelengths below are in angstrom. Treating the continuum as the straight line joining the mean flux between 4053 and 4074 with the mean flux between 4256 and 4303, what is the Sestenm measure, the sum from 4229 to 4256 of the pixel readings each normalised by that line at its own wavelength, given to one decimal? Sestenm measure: 15.2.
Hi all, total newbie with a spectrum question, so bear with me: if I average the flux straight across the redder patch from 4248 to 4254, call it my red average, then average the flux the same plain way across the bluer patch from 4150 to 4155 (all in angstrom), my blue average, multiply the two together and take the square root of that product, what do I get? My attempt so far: 26.1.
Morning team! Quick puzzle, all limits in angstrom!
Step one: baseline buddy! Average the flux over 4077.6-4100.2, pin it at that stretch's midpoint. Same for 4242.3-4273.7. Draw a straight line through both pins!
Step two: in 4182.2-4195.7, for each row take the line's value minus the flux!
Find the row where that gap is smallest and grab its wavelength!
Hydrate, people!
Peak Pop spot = 4192.77 angstrom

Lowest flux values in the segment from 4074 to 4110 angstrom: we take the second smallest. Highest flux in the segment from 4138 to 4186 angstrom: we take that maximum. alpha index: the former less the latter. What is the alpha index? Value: -10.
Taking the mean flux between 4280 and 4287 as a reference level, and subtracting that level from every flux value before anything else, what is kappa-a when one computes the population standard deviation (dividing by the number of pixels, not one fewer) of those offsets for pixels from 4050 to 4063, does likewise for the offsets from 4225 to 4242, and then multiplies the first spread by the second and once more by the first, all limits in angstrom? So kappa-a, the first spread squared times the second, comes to 25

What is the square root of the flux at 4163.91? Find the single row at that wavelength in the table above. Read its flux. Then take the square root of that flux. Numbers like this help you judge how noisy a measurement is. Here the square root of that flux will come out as 5.62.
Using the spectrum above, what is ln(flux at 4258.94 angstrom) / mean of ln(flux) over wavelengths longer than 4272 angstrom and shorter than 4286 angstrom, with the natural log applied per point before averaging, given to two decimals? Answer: 1.01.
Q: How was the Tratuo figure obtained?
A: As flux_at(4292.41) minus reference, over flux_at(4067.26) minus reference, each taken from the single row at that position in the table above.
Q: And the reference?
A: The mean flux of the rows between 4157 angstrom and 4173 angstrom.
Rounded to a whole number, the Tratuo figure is 1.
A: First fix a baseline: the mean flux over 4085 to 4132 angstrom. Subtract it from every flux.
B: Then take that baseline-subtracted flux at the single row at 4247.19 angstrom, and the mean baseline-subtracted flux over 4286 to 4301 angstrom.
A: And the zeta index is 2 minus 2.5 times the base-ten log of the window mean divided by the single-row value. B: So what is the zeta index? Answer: 0.4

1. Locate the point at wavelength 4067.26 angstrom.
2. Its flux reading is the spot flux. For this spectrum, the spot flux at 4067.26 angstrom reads 24.72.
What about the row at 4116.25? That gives 30.33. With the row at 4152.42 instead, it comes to 28.08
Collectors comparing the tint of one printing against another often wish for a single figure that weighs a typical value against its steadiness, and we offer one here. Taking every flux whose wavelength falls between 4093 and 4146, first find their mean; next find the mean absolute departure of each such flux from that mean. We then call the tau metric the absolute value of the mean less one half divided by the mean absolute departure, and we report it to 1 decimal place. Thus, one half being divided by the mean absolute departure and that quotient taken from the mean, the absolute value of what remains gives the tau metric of 27.7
